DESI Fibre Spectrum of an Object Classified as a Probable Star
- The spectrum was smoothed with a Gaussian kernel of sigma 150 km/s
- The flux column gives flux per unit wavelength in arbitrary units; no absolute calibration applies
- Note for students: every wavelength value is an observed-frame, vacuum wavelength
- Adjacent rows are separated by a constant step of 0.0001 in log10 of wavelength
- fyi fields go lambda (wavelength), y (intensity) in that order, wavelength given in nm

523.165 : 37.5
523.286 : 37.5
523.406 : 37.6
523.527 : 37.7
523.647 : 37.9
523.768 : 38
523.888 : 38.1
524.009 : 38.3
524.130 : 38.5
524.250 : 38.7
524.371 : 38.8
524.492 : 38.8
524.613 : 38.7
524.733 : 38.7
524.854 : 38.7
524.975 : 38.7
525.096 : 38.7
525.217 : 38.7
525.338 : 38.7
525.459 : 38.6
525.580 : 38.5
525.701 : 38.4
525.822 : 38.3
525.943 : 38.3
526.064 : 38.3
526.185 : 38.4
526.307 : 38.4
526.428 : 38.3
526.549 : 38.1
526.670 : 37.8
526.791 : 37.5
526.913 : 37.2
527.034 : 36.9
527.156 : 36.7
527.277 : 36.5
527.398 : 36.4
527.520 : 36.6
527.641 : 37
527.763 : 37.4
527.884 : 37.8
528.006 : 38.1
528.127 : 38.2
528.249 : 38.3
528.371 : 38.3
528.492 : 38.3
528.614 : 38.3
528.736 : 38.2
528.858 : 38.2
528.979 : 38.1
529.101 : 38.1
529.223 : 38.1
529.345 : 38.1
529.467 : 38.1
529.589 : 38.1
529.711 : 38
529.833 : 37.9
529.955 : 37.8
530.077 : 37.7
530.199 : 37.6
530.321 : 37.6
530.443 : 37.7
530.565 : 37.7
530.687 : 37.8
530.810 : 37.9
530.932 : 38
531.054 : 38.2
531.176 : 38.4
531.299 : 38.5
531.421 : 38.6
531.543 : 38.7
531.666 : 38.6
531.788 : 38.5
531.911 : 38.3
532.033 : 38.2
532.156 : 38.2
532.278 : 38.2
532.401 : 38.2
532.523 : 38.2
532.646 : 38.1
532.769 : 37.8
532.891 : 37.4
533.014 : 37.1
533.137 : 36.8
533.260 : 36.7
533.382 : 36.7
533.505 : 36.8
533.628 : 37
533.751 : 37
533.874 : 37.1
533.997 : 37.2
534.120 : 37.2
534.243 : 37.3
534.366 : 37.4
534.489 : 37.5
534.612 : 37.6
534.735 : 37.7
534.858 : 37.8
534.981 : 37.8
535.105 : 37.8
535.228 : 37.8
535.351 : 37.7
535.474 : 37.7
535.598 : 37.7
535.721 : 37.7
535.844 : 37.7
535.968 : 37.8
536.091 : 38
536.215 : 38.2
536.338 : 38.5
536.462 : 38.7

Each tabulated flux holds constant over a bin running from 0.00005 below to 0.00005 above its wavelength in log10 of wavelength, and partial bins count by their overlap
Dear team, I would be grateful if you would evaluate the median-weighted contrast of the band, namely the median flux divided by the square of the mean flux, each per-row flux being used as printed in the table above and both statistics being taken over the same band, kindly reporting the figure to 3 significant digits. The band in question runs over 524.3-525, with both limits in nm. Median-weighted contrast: 0.0258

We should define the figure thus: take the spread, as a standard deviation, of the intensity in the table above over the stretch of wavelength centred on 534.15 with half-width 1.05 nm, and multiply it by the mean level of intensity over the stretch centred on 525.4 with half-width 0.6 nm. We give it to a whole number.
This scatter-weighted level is 15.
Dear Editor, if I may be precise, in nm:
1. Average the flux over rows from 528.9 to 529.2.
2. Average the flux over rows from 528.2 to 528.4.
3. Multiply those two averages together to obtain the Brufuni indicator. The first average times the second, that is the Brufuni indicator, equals 1459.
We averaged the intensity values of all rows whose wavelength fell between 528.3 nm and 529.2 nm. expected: 38.2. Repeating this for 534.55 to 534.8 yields 37.7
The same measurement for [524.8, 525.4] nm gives 38.7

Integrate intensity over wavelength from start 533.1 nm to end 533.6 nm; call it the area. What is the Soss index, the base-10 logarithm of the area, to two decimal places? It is 1.26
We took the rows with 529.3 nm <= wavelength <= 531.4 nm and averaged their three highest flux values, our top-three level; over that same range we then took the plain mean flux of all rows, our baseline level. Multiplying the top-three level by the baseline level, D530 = 1456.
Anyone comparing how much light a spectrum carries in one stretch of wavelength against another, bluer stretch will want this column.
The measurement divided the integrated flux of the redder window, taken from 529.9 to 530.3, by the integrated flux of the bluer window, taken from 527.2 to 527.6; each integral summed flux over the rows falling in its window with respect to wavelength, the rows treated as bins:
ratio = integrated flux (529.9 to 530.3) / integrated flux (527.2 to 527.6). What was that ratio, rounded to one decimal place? 1.0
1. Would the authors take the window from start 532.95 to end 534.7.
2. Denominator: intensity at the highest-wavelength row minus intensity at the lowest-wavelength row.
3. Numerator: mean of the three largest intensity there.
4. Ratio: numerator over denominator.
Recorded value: 75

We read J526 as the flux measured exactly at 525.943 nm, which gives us 38.3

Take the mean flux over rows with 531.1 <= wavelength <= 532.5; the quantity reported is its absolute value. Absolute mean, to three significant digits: 38.4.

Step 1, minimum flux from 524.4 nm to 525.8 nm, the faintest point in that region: 38.4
